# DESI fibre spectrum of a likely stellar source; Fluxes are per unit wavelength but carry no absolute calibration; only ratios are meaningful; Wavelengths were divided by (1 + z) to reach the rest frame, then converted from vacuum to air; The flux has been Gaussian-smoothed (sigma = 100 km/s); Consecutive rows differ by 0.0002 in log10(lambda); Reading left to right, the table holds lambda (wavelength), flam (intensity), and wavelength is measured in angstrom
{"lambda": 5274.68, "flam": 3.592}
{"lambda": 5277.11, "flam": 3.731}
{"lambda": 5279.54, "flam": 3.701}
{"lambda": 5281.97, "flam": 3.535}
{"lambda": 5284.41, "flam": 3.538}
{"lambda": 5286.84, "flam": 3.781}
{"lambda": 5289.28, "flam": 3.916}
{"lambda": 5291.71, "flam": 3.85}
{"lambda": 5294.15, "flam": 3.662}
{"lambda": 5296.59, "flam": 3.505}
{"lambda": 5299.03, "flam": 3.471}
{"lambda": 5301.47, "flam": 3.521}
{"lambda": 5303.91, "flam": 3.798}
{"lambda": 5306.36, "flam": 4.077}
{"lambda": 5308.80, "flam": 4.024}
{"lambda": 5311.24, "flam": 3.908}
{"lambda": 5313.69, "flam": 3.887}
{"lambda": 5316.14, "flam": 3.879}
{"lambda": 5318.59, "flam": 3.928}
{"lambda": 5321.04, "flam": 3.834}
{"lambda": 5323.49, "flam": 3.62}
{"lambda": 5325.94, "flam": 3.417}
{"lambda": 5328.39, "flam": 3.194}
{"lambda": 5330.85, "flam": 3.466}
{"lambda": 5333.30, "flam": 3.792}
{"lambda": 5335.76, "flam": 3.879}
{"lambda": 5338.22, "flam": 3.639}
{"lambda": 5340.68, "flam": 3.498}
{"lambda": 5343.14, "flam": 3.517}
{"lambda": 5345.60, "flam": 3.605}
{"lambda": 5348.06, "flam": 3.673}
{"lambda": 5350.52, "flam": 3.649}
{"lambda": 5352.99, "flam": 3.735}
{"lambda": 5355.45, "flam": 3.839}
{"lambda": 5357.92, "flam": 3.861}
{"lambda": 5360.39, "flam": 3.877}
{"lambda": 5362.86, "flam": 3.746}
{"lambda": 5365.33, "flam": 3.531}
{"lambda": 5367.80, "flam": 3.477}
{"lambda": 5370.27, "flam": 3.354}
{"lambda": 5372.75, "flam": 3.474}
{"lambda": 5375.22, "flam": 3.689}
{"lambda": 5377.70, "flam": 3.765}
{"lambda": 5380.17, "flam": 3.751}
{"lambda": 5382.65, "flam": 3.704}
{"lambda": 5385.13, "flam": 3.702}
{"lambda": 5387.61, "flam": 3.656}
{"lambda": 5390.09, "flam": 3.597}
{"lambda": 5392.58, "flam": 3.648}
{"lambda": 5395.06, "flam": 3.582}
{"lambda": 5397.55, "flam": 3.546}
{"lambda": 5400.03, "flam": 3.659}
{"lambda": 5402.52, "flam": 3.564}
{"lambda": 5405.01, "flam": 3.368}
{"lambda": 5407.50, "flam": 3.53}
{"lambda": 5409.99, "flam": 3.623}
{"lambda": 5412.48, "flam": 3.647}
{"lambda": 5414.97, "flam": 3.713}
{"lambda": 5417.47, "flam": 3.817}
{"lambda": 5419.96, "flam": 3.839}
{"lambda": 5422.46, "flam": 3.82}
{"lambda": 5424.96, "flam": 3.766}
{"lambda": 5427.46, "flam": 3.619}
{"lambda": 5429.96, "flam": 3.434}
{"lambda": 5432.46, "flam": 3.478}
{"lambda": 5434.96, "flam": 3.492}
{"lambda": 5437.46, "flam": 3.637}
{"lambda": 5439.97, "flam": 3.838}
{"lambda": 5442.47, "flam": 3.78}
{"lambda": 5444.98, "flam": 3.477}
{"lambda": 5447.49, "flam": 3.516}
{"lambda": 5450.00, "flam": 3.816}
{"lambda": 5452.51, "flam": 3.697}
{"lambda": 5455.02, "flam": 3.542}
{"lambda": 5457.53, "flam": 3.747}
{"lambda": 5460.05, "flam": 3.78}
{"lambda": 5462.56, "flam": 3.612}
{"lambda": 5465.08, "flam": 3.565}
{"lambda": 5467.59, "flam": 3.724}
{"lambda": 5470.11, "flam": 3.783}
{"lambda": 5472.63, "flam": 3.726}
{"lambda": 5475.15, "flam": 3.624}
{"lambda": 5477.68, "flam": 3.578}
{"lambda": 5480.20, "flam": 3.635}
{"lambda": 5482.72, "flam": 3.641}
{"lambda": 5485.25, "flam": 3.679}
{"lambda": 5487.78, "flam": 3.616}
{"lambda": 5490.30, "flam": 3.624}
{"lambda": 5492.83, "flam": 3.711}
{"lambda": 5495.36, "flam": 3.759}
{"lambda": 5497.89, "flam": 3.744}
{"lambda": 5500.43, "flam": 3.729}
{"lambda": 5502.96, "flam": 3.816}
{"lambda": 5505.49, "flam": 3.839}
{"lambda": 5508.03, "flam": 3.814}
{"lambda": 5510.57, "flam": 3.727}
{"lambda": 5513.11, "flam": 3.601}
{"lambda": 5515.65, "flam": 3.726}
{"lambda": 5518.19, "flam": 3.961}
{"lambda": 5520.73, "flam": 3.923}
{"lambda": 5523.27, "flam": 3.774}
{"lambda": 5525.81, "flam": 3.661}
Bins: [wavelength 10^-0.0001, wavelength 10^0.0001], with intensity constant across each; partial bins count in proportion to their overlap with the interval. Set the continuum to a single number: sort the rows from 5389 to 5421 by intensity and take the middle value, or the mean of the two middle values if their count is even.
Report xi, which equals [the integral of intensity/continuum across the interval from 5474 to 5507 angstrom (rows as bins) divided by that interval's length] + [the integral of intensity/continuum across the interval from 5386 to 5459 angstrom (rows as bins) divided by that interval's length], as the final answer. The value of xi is 2.02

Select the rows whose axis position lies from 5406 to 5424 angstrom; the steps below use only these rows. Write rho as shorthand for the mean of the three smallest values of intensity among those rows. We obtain 3.60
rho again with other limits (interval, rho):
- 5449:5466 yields 3.57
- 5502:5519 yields 3.68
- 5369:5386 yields 3.51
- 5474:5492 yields 3.61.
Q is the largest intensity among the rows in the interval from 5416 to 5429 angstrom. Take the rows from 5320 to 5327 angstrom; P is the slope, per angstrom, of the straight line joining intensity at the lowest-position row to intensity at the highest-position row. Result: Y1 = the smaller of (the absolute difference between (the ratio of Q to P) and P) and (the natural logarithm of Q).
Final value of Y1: 1.345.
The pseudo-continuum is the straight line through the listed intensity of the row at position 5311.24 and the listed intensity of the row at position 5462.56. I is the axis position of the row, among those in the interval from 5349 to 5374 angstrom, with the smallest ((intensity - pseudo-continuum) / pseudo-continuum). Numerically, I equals 5370.27 angstrom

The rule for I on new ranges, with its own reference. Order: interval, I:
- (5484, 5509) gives 5487.78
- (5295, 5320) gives 5299.03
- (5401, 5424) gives 5405.01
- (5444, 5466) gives 5444.98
